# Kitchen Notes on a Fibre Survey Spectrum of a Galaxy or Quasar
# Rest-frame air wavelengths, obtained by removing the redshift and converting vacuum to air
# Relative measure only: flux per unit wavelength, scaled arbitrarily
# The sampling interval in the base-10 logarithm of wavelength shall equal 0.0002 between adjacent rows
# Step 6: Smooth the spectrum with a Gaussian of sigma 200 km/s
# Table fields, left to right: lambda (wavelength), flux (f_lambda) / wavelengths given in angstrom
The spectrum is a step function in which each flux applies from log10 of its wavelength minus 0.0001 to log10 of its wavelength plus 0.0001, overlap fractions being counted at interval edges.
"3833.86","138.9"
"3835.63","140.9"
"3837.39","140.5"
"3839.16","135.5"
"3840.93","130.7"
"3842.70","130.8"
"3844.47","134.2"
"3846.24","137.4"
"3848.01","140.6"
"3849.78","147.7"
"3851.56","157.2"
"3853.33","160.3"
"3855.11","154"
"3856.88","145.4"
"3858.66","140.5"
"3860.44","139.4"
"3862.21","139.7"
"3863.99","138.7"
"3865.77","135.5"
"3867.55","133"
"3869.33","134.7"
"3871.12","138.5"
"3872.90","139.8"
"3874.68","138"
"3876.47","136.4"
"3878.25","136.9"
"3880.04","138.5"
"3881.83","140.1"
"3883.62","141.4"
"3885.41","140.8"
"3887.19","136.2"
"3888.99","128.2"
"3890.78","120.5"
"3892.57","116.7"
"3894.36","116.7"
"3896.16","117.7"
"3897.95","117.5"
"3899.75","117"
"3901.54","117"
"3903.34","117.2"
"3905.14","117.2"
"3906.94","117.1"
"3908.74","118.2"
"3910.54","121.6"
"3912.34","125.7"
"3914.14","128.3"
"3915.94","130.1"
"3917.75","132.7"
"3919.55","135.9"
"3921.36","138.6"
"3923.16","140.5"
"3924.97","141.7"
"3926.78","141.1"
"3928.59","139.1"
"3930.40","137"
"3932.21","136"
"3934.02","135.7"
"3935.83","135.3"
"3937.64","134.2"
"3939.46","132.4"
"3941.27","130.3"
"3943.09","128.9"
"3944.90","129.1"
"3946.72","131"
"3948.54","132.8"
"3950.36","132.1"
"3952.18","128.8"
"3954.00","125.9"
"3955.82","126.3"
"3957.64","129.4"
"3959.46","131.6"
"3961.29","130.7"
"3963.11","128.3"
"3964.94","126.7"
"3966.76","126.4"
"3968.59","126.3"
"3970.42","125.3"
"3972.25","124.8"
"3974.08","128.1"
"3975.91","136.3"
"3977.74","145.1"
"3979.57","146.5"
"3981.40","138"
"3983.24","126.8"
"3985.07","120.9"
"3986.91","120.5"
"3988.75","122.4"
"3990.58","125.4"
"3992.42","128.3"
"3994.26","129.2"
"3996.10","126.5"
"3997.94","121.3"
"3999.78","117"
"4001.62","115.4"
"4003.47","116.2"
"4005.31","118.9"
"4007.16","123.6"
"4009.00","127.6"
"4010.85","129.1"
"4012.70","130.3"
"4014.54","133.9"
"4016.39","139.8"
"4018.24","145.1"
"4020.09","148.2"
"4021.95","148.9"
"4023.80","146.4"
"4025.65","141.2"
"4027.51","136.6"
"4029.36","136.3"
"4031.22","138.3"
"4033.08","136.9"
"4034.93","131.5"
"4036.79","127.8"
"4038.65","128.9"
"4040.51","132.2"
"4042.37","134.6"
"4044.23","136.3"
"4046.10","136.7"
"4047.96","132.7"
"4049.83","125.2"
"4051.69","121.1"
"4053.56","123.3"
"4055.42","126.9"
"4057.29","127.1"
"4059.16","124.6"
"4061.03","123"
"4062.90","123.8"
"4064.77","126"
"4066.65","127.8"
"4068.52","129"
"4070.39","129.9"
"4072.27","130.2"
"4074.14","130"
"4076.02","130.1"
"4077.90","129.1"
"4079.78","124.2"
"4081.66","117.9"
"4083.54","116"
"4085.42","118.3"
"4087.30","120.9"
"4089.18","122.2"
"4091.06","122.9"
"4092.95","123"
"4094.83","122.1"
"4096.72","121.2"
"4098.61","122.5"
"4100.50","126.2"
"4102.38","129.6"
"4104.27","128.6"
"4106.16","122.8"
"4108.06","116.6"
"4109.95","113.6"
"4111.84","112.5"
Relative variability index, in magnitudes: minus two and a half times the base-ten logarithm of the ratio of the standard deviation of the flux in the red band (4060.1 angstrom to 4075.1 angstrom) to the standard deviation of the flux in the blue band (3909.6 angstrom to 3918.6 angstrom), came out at 0.4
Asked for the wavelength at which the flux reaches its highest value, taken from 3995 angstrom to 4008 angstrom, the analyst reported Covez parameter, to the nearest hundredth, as 3996.10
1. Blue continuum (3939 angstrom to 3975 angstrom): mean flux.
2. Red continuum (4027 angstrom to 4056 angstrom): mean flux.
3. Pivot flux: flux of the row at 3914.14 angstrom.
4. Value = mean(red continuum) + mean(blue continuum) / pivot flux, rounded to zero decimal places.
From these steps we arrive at 133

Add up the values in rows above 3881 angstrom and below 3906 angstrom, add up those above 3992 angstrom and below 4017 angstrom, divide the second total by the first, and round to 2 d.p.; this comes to 1.01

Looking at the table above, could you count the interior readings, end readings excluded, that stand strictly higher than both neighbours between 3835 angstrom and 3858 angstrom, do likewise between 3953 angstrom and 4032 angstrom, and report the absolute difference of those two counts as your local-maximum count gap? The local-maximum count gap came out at 3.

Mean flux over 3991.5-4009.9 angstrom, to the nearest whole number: 122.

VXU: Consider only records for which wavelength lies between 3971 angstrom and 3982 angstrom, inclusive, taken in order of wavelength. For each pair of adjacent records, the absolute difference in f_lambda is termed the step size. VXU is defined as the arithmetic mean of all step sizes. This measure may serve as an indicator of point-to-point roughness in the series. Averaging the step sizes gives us 6.0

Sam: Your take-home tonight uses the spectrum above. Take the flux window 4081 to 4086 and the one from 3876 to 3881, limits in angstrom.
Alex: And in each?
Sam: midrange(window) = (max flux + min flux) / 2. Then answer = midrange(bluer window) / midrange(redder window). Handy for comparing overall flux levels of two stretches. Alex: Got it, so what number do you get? 1.17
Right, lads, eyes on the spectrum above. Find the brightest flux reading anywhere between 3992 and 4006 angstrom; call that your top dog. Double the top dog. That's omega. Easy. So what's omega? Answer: 258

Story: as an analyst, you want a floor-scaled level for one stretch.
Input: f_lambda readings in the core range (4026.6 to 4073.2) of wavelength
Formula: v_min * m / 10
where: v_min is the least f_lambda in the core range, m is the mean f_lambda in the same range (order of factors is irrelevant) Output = 1573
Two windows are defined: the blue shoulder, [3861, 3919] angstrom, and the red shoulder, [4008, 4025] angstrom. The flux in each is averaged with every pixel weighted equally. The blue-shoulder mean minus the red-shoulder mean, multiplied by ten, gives -98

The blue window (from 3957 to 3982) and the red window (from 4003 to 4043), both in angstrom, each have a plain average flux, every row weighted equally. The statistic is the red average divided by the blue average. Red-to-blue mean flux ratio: 1.02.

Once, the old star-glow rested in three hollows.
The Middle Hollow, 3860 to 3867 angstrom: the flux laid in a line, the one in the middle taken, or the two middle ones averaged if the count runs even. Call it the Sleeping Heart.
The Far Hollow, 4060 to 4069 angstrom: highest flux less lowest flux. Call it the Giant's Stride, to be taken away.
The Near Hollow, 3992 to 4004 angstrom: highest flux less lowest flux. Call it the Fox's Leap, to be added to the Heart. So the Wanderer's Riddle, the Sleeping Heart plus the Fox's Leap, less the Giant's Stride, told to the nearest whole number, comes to 147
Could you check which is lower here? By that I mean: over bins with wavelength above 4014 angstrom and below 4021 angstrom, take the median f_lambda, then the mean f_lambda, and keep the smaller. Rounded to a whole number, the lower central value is 142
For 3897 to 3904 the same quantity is 117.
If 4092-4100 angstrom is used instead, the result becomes 122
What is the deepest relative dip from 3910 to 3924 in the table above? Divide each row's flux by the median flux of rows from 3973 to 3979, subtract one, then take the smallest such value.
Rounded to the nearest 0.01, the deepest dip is -0.11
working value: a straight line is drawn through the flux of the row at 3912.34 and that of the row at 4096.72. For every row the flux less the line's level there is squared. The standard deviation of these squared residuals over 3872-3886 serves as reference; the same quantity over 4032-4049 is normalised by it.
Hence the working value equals 1.5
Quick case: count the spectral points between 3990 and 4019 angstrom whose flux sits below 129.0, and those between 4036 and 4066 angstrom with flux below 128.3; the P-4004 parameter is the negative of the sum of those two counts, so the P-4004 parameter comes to -20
